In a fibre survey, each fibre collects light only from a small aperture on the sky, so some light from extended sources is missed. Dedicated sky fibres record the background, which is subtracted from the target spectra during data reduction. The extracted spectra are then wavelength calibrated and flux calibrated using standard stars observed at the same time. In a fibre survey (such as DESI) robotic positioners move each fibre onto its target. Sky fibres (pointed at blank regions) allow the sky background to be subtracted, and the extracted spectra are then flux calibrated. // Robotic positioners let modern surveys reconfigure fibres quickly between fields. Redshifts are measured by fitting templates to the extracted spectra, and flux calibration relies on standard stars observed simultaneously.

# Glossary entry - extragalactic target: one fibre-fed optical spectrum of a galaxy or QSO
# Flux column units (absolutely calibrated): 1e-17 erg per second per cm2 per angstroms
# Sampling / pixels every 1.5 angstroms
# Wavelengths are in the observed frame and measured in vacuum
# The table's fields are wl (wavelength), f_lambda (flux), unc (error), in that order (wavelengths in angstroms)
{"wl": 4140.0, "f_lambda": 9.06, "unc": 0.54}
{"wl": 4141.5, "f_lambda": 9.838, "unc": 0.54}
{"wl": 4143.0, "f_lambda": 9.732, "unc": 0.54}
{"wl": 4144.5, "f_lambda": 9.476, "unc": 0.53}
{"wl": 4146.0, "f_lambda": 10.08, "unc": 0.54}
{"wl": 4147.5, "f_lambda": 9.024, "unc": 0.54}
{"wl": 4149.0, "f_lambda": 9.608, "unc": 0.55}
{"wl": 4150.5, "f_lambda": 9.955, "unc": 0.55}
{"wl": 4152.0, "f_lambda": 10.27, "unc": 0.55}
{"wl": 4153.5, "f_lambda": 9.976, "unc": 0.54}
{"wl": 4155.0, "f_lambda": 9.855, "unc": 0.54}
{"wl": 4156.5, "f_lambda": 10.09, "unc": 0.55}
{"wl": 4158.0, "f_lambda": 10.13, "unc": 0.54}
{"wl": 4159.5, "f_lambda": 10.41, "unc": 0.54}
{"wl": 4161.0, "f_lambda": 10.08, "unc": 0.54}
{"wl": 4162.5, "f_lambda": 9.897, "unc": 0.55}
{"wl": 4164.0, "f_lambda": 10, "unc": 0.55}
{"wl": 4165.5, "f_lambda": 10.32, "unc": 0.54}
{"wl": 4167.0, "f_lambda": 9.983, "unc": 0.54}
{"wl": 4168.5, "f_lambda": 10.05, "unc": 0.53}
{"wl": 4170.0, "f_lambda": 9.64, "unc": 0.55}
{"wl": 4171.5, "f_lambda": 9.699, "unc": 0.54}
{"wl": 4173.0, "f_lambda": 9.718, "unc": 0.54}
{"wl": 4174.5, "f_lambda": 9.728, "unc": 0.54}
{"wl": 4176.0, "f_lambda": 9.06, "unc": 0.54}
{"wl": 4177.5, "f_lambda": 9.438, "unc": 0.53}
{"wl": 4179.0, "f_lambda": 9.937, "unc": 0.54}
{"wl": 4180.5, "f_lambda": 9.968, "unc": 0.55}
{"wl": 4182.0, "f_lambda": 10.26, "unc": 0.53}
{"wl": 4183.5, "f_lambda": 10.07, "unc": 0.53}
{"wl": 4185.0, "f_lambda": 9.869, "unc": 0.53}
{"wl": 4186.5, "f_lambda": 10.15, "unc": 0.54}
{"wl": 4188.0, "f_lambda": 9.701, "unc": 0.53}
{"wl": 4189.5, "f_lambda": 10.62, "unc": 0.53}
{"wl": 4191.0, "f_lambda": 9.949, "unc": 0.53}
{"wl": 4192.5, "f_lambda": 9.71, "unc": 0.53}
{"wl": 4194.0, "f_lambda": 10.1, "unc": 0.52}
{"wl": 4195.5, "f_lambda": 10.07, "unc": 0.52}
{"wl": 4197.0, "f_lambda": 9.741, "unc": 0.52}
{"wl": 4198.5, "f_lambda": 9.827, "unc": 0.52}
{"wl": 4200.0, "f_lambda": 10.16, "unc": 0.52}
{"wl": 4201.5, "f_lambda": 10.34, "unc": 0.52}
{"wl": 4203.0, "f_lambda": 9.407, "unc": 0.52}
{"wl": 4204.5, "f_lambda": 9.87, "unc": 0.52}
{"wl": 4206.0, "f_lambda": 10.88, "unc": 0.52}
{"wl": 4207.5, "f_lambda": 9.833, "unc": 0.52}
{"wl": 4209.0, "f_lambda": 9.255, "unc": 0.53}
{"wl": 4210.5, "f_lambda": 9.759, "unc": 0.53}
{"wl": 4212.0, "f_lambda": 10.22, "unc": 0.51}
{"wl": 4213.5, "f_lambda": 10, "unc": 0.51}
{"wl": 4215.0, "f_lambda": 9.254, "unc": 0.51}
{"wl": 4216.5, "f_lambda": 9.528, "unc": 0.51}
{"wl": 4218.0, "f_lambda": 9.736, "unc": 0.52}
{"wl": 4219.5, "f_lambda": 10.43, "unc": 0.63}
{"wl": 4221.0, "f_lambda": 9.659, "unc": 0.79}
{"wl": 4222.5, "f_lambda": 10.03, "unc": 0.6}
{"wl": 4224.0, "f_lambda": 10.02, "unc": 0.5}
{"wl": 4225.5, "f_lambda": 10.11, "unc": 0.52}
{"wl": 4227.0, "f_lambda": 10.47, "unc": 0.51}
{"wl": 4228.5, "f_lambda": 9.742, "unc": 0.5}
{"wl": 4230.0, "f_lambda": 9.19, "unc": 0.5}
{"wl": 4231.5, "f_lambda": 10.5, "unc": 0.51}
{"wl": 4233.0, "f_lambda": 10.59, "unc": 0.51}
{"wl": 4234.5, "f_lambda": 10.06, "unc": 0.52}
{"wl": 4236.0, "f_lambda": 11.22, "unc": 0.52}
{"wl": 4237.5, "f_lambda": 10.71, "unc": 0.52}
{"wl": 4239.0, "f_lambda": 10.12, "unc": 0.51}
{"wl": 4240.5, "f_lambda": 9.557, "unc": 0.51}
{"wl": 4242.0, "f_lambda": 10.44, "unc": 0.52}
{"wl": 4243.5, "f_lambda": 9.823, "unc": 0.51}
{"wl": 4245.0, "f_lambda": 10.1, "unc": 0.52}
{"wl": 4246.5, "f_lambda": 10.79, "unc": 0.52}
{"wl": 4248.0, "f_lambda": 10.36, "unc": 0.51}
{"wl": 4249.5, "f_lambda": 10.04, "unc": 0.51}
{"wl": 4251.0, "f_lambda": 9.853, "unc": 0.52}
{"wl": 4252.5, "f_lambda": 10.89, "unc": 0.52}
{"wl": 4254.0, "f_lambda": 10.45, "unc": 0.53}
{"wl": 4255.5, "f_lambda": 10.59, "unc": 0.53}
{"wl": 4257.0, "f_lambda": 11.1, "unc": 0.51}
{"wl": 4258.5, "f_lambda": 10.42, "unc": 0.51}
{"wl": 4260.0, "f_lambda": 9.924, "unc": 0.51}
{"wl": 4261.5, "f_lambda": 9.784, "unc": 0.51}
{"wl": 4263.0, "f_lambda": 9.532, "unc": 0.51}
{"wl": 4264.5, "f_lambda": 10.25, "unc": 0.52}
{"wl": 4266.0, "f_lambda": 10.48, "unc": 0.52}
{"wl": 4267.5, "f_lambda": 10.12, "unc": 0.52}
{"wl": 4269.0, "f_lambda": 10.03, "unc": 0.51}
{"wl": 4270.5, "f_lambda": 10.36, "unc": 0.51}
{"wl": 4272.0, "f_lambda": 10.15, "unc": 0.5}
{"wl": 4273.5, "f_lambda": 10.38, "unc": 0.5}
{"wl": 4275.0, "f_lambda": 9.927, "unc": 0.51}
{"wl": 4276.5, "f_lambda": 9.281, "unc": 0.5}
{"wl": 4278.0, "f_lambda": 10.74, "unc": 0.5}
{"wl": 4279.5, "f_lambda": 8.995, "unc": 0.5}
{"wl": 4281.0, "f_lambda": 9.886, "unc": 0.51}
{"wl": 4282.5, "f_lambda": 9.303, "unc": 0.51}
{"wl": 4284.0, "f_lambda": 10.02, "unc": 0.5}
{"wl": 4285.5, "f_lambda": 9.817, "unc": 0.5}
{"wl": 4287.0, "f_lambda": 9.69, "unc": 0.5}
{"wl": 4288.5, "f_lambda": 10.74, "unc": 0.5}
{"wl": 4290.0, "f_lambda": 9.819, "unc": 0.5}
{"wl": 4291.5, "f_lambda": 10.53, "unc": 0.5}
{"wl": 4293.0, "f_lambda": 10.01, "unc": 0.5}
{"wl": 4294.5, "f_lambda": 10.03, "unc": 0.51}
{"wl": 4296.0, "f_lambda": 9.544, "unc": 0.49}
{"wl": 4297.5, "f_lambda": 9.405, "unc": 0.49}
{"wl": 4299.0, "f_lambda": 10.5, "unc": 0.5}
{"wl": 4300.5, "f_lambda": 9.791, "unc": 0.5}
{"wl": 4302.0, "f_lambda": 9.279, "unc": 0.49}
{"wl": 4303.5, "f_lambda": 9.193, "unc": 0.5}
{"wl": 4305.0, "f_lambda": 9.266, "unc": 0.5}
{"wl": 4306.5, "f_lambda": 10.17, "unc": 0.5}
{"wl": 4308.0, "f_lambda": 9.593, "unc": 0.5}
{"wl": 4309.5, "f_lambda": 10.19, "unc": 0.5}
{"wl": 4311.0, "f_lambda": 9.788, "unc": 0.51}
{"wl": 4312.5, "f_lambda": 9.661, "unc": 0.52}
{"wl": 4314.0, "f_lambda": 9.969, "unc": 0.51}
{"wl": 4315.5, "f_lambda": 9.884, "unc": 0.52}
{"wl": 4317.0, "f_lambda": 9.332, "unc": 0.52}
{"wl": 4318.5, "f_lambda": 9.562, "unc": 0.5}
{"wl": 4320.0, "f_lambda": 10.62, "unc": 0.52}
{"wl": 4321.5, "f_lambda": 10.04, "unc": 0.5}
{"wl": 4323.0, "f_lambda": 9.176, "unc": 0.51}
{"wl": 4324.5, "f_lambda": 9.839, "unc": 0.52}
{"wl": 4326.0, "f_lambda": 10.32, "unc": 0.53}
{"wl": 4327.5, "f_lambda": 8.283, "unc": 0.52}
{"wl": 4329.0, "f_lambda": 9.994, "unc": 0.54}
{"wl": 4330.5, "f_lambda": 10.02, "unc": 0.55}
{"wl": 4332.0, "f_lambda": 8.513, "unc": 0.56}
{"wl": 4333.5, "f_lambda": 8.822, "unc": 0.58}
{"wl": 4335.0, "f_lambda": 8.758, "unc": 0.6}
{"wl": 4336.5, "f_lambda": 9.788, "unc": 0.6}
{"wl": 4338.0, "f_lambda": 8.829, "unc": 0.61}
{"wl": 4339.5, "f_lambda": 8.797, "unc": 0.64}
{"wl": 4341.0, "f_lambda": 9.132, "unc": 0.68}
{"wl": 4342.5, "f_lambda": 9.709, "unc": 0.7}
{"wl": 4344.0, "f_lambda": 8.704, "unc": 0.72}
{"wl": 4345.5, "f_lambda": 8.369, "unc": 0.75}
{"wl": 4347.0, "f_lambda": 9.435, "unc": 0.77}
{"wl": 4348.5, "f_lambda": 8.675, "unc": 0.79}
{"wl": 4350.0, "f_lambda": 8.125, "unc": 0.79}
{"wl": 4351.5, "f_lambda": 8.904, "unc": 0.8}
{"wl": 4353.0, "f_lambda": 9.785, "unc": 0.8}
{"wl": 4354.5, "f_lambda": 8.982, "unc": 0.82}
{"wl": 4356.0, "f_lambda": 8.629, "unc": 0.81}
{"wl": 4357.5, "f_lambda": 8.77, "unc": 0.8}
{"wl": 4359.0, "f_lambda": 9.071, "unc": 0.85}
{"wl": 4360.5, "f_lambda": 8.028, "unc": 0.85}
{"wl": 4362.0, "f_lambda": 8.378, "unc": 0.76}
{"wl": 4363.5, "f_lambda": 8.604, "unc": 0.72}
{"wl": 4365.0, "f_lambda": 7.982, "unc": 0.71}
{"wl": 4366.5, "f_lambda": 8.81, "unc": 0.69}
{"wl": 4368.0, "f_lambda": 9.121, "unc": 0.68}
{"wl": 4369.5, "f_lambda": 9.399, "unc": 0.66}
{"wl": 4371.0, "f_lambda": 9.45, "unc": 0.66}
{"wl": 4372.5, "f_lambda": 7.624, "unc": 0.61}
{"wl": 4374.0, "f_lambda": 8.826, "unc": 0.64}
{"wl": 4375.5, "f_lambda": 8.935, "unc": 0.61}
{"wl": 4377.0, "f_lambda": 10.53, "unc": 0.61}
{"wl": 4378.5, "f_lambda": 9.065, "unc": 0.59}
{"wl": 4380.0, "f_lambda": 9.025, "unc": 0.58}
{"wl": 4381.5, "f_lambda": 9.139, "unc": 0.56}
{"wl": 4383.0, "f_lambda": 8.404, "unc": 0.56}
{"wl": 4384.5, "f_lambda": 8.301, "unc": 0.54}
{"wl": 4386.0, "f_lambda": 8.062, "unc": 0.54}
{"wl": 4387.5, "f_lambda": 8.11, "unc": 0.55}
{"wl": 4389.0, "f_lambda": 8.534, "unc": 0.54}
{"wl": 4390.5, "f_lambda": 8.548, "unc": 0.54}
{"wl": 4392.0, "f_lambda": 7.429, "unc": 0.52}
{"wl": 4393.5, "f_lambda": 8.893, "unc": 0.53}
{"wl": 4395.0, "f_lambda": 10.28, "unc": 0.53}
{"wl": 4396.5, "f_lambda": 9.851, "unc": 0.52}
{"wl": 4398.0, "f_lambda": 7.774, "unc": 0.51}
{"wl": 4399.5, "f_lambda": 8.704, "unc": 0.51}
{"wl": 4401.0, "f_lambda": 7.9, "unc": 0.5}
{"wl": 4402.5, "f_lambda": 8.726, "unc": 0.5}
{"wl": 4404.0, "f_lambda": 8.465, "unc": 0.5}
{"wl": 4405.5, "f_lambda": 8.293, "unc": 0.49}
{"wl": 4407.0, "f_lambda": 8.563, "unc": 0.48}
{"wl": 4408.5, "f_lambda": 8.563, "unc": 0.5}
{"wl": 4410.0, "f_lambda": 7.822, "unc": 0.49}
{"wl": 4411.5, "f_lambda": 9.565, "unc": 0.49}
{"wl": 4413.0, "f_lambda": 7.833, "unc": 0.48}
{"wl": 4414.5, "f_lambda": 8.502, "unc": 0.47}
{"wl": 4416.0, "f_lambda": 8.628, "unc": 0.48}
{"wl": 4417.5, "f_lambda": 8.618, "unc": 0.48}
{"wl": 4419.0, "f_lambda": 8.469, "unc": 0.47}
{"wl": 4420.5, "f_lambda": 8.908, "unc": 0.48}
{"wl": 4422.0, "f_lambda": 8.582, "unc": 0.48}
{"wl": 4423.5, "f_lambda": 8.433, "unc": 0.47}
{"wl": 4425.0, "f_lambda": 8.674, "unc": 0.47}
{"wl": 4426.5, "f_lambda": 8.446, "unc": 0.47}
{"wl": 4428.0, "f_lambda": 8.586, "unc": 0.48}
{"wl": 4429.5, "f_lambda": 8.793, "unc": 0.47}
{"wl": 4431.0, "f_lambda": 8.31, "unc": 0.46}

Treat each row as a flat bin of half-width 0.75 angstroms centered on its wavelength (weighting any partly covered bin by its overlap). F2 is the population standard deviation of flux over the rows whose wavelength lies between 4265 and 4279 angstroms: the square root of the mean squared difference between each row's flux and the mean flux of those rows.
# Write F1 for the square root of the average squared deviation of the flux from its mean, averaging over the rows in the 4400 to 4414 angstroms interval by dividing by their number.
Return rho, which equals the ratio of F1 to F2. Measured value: 1.33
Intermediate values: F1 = 0.520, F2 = 0.39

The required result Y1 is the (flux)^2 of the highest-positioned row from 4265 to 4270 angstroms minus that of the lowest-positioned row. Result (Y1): -9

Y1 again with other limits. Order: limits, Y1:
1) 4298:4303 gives -24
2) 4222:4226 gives 2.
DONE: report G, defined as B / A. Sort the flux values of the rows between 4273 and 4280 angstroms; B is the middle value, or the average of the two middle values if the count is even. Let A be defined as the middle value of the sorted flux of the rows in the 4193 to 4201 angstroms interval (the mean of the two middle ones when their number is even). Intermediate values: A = 10.1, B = 9.9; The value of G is 0.99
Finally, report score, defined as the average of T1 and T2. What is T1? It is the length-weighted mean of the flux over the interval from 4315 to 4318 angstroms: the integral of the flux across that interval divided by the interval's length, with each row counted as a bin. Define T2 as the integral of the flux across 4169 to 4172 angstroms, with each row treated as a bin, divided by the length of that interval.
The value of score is 9.6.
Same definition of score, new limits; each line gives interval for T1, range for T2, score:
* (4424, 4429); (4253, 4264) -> 9.4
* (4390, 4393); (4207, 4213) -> 8.9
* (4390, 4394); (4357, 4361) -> 8.4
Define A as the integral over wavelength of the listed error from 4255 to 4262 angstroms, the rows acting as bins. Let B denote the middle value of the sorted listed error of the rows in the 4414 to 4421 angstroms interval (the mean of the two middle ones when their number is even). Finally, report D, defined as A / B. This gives 7.5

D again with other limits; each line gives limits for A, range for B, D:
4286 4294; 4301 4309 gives 8.0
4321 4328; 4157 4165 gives 6.7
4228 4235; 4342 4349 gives 4.7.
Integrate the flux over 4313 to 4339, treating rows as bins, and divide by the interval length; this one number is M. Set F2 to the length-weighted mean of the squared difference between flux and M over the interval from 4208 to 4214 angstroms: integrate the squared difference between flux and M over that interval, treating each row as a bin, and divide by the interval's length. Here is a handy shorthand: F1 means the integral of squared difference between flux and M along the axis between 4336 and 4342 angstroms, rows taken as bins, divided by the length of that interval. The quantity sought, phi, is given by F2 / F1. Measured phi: 0.7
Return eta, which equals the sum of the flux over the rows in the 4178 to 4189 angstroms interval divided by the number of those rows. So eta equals 10.0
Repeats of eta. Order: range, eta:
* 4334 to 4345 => 9.1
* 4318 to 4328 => 9.7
